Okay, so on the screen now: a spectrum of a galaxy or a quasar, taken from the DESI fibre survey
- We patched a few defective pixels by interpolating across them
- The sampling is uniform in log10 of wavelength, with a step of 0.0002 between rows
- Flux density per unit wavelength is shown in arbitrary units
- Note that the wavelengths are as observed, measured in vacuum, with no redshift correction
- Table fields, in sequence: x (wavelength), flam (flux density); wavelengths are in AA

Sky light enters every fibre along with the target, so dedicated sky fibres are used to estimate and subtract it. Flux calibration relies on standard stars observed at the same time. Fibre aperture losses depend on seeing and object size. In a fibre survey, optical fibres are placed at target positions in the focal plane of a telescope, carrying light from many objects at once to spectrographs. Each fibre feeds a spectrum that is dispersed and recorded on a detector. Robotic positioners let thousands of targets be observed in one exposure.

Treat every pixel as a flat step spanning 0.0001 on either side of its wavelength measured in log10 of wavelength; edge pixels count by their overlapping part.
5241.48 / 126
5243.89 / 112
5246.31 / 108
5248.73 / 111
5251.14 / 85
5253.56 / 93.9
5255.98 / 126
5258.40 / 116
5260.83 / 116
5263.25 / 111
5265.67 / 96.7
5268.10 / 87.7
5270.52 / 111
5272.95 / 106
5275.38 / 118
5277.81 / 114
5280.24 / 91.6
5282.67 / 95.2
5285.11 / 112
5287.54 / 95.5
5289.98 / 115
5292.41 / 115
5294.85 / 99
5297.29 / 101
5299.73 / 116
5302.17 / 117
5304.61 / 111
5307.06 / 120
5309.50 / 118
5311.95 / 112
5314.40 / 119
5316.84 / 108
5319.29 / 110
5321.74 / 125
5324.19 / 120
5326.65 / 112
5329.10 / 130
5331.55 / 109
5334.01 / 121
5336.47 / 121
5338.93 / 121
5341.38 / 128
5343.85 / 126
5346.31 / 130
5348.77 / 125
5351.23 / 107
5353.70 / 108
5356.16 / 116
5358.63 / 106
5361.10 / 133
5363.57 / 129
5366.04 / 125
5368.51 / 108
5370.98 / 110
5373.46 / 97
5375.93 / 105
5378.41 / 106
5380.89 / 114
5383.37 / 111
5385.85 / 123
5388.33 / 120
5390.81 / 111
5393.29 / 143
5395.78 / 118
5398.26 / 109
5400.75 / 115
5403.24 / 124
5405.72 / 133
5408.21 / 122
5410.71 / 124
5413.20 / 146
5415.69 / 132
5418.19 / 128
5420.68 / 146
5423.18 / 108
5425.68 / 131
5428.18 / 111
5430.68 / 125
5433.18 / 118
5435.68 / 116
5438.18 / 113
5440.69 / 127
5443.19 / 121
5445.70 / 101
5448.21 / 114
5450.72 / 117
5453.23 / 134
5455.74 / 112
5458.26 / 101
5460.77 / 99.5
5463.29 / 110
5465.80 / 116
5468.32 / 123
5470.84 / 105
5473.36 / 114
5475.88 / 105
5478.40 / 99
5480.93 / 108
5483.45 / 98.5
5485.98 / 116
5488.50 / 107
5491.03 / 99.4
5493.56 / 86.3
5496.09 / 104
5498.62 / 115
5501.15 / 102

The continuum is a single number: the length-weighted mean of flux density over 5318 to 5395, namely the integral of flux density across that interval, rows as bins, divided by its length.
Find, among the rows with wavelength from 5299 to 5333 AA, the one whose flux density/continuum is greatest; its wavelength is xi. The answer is 5329.10 AA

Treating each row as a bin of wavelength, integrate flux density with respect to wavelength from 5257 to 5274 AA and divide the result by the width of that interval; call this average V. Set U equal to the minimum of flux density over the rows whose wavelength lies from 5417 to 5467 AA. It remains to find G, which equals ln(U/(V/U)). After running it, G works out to 4.53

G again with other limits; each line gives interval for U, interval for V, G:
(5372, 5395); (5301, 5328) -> 4.40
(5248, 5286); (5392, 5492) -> 4.12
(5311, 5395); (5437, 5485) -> 4.44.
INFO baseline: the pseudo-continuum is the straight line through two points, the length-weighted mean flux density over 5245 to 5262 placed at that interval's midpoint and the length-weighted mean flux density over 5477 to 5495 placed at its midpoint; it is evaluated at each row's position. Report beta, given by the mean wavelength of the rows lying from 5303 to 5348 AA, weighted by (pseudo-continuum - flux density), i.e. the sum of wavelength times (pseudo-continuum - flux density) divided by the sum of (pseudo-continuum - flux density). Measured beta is 5329.8 AA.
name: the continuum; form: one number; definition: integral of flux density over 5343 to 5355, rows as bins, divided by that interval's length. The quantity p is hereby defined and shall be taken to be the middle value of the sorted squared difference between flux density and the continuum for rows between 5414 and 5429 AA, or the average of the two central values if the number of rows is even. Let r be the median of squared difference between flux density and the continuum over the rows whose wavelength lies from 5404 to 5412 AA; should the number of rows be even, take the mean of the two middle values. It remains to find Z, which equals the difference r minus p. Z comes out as -108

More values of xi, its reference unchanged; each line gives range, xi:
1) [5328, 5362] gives 5361.10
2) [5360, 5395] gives 5393.29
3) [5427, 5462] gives 5453.23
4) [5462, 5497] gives 5468.32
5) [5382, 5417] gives 5413.20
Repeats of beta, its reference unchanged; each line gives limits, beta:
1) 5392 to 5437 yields 5413.7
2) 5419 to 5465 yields 5436.7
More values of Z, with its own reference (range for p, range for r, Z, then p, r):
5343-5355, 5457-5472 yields 20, 120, 140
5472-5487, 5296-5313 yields -150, 160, 9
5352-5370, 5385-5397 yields -106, 122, 16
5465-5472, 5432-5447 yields 7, 16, 23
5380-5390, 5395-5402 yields -4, 21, 16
